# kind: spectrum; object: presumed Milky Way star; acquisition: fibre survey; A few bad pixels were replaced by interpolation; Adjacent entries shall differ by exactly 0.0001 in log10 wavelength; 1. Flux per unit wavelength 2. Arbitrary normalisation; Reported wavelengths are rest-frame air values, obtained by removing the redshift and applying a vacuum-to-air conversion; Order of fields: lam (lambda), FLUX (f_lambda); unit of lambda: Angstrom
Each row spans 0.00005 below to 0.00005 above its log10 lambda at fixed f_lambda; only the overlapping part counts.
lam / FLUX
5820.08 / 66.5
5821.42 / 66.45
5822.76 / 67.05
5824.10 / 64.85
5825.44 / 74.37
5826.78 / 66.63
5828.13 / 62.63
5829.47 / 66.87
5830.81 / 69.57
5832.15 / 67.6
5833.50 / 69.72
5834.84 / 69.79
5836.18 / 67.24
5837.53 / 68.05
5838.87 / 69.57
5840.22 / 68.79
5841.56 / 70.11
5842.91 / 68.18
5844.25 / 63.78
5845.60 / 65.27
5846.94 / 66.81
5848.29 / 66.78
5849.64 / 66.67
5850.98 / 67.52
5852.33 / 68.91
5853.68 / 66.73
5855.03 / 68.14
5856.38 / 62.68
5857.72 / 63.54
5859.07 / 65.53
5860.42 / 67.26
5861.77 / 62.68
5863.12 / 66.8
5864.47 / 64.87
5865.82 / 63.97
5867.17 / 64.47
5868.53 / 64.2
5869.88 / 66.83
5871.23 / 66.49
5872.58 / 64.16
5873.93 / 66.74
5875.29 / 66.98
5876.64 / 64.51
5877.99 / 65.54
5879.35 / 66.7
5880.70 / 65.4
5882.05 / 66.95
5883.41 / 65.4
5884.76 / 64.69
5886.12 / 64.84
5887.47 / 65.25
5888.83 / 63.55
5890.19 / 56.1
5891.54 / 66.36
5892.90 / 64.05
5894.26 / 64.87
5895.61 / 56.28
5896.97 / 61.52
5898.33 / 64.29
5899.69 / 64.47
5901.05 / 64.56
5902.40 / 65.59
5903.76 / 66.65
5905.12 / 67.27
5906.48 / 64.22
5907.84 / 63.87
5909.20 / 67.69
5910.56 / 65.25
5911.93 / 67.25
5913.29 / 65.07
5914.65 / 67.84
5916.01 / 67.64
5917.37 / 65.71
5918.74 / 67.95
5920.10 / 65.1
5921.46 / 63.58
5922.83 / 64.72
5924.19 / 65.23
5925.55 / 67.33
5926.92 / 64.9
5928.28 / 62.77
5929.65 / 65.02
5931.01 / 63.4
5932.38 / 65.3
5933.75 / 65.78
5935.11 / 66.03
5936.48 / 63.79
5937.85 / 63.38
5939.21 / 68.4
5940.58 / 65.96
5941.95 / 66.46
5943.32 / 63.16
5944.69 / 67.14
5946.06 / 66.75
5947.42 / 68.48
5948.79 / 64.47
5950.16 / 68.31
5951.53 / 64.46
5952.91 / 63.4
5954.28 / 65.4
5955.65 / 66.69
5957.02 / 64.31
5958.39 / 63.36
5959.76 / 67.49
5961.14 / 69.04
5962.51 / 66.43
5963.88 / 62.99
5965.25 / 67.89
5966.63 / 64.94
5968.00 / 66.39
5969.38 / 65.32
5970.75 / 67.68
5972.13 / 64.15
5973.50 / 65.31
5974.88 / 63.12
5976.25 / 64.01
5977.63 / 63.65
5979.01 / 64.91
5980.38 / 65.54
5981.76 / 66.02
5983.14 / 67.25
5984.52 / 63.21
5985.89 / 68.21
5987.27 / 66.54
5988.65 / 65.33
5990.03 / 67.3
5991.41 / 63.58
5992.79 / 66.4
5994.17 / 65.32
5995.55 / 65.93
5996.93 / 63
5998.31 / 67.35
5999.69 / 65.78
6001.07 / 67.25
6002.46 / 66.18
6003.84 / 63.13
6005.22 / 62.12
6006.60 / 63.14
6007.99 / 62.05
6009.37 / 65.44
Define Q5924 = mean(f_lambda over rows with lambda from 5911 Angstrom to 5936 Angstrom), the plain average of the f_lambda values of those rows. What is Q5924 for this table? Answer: 65.6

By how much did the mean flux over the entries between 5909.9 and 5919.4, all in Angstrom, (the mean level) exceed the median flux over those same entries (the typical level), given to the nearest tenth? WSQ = -0.6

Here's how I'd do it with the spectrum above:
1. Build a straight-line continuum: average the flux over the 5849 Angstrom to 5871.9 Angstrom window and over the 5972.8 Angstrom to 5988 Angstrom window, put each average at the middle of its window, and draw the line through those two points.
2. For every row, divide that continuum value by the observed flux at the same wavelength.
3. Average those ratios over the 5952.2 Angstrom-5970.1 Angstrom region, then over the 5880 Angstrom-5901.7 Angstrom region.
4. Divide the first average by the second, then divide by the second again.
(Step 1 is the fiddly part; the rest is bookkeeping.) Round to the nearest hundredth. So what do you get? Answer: 0.93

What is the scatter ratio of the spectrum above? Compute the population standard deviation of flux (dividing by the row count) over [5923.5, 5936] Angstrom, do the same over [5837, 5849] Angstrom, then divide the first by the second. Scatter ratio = 0.66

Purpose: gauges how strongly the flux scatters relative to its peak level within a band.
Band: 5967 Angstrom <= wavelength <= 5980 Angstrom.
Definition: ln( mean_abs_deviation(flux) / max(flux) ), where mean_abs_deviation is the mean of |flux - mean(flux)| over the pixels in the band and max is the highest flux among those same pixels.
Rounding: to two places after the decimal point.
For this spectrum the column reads -4.13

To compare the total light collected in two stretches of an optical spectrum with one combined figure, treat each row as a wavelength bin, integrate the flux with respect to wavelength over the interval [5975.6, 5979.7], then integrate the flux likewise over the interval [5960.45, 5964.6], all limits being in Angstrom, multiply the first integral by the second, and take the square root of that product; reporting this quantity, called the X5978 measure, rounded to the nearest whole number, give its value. 269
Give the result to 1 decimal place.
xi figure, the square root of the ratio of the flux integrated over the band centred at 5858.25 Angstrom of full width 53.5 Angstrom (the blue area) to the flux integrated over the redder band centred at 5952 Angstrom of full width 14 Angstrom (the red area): 2.0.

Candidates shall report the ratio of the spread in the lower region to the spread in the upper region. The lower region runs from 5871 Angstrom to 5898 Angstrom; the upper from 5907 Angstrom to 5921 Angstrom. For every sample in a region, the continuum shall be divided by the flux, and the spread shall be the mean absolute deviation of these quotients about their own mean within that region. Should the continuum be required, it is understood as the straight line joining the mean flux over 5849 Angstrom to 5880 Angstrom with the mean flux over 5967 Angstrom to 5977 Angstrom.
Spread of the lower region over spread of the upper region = 1.72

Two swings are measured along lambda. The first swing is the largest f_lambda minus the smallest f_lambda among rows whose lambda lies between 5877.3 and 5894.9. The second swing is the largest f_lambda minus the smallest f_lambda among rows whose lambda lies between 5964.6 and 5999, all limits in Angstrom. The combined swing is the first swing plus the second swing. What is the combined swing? 16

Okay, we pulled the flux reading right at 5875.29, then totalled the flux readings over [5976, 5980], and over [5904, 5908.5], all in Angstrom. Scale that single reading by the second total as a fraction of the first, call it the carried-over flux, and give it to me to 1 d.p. 68.0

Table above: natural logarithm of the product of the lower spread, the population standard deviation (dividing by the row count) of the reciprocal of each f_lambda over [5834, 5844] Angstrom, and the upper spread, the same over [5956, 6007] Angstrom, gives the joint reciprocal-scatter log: -16.3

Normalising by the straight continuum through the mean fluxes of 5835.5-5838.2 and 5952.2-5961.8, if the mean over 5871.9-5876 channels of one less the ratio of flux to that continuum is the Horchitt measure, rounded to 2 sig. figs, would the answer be 0.016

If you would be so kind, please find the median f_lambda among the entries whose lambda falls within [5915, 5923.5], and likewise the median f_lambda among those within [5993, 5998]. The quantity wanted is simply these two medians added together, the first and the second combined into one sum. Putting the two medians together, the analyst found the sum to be 131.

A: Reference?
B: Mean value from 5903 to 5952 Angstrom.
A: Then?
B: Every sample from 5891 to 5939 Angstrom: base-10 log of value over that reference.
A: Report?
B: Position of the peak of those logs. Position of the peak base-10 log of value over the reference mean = 5918.74 Angstrom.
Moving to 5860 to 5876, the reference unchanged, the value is 5860.42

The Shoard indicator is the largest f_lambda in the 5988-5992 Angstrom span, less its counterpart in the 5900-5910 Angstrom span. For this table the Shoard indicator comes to -0.4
